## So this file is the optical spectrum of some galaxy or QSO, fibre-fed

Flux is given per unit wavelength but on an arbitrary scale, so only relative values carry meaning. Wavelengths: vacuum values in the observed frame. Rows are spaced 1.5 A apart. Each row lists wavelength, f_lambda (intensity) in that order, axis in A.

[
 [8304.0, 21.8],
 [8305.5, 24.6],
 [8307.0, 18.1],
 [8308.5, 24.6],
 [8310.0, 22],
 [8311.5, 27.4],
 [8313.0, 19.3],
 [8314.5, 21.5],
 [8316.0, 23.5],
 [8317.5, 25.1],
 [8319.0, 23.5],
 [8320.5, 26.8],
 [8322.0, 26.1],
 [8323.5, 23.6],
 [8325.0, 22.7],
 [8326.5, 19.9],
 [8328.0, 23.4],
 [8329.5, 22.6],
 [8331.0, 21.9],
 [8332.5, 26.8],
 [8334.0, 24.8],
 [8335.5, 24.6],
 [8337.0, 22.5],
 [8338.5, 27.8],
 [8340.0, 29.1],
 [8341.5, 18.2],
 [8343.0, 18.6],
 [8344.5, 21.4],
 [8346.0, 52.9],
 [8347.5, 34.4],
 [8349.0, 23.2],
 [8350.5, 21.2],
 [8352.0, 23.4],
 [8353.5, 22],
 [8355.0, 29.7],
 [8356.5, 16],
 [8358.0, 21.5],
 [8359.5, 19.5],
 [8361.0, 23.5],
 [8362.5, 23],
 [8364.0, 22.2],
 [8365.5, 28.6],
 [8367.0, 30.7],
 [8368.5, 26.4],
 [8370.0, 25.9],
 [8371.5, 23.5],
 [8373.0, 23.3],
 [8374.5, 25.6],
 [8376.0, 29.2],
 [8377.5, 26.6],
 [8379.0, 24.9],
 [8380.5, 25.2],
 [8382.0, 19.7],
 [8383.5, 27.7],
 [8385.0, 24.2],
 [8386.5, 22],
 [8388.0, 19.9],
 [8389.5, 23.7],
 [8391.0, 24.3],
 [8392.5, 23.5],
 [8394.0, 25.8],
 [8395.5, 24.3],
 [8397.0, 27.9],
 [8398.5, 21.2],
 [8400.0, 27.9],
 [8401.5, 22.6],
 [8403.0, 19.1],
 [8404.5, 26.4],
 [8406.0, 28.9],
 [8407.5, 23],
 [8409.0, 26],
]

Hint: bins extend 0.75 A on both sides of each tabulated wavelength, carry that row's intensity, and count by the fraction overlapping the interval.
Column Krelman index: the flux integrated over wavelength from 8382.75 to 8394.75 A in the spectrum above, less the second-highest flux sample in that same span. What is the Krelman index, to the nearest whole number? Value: 261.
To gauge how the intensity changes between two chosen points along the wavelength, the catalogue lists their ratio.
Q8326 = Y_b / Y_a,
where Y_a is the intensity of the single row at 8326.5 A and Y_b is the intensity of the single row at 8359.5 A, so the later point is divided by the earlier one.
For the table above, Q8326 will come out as 0.98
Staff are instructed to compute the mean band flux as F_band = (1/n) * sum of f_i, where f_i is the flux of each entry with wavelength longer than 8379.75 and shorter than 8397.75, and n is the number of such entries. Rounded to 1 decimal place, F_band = 24.0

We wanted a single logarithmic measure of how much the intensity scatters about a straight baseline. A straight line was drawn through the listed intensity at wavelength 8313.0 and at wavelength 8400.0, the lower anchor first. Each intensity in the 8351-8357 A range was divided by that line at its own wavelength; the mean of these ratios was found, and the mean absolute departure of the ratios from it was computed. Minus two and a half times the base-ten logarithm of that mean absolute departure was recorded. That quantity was 2.0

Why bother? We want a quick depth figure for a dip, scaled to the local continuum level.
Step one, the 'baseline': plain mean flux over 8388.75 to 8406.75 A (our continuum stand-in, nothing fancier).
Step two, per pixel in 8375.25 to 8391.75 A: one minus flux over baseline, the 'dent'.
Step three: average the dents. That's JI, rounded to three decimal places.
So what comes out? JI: 0.013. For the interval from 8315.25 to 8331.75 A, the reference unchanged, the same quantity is 0.044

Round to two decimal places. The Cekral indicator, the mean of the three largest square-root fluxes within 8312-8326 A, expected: 5.10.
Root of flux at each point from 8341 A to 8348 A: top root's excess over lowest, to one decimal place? 3.0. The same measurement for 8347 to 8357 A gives 1.9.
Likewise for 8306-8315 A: 1.0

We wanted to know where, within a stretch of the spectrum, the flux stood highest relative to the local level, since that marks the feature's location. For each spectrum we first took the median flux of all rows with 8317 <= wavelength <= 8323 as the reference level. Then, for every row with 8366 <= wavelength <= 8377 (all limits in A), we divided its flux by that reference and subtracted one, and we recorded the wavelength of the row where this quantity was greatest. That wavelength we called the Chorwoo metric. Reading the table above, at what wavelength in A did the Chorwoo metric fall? 8367.0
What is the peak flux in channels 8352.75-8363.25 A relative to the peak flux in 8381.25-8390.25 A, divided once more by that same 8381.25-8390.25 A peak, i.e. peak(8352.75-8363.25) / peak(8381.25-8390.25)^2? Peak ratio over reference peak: 0.039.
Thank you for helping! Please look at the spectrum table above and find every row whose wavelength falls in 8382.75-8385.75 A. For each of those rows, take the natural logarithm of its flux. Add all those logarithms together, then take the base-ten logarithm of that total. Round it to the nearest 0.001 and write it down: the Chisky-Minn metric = 0.813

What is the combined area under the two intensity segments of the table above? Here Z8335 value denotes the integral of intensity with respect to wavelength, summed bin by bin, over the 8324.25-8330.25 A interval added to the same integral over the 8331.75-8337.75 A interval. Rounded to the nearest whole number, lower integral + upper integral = 281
